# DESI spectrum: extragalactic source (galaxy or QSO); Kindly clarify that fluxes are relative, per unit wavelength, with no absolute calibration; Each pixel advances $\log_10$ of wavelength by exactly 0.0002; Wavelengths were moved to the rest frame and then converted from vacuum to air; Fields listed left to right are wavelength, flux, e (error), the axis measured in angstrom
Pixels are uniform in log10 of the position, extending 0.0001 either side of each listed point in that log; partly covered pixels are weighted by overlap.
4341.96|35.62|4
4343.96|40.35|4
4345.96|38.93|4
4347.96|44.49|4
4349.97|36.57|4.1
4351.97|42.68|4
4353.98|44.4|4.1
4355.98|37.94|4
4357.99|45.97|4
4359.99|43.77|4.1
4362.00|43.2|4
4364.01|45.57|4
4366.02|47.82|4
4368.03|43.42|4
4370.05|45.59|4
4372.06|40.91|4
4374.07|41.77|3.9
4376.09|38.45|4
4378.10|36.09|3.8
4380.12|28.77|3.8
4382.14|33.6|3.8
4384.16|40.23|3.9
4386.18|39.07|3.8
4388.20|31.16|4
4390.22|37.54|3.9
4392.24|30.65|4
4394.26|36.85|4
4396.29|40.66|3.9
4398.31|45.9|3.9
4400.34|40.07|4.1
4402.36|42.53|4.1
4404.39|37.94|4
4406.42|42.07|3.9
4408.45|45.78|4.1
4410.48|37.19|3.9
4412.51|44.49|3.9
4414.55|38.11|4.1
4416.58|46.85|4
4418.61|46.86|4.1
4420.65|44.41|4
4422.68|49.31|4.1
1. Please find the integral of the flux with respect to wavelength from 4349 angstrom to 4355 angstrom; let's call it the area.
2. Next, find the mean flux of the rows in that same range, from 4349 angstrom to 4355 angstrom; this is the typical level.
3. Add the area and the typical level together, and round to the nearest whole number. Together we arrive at 289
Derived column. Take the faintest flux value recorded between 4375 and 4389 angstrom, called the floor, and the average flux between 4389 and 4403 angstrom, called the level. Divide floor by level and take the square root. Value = 0.86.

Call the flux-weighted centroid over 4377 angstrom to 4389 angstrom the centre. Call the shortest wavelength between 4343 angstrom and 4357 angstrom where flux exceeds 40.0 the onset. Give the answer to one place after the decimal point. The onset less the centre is -39.3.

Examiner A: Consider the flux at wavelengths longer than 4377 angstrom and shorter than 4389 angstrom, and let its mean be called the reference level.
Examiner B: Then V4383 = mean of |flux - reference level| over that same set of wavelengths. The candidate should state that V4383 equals 3.6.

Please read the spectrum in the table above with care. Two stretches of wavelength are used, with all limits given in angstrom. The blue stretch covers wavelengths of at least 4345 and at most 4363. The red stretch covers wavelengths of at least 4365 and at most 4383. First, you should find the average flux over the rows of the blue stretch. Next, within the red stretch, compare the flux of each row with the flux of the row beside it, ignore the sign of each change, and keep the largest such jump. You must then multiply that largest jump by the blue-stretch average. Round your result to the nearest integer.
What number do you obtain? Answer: 307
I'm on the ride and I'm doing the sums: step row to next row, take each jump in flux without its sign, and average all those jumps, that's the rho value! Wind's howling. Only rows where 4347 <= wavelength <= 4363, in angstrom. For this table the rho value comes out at 4.7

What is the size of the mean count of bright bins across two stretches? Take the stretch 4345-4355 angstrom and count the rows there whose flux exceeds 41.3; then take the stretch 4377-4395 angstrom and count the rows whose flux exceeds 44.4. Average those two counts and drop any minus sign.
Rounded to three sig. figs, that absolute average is 1.50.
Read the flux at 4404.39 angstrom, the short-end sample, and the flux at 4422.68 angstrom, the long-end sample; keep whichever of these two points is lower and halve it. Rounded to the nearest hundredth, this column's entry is 18.97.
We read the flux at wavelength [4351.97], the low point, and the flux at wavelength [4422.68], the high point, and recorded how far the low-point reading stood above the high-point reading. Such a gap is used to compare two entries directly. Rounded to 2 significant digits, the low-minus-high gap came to -6.6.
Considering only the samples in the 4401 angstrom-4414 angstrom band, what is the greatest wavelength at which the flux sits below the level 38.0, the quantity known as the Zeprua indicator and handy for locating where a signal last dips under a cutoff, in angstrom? 4410.48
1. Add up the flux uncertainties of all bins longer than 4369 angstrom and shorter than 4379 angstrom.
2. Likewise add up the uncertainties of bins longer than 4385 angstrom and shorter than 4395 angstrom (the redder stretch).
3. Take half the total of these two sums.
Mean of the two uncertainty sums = 19.7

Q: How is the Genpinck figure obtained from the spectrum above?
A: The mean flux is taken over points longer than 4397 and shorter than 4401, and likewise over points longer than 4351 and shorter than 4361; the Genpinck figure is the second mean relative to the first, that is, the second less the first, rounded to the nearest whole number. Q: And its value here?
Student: 0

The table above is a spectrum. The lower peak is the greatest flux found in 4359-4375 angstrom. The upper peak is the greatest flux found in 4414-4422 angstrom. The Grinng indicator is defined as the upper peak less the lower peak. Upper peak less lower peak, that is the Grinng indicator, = -1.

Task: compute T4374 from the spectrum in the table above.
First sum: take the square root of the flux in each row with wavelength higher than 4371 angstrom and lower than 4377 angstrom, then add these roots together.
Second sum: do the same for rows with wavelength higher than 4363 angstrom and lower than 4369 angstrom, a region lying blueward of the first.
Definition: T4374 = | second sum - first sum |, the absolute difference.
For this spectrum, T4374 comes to 1.20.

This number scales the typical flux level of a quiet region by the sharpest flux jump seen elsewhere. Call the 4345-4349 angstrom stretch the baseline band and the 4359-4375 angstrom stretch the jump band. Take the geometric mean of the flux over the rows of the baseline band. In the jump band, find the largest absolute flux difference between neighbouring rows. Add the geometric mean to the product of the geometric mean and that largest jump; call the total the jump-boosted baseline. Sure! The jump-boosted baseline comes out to 236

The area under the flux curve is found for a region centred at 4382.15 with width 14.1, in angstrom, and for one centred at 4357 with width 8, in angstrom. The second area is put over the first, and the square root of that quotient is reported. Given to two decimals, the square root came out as 0.83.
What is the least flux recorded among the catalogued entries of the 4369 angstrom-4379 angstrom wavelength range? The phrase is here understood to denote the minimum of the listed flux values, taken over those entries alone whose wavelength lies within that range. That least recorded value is 36.09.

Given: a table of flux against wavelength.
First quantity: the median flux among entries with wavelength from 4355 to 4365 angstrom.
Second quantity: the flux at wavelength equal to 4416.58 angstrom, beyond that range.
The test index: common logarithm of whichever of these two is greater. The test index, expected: 1.67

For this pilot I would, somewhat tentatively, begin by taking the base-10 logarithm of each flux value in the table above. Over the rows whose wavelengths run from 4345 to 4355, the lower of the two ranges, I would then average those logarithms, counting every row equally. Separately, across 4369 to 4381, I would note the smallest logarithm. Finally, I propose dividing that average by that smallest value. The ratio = 1.11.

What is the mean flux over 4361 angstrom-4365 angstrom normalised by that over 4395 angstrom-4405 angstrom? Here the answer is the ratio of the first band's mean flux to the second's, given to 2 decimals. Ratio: 1.07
